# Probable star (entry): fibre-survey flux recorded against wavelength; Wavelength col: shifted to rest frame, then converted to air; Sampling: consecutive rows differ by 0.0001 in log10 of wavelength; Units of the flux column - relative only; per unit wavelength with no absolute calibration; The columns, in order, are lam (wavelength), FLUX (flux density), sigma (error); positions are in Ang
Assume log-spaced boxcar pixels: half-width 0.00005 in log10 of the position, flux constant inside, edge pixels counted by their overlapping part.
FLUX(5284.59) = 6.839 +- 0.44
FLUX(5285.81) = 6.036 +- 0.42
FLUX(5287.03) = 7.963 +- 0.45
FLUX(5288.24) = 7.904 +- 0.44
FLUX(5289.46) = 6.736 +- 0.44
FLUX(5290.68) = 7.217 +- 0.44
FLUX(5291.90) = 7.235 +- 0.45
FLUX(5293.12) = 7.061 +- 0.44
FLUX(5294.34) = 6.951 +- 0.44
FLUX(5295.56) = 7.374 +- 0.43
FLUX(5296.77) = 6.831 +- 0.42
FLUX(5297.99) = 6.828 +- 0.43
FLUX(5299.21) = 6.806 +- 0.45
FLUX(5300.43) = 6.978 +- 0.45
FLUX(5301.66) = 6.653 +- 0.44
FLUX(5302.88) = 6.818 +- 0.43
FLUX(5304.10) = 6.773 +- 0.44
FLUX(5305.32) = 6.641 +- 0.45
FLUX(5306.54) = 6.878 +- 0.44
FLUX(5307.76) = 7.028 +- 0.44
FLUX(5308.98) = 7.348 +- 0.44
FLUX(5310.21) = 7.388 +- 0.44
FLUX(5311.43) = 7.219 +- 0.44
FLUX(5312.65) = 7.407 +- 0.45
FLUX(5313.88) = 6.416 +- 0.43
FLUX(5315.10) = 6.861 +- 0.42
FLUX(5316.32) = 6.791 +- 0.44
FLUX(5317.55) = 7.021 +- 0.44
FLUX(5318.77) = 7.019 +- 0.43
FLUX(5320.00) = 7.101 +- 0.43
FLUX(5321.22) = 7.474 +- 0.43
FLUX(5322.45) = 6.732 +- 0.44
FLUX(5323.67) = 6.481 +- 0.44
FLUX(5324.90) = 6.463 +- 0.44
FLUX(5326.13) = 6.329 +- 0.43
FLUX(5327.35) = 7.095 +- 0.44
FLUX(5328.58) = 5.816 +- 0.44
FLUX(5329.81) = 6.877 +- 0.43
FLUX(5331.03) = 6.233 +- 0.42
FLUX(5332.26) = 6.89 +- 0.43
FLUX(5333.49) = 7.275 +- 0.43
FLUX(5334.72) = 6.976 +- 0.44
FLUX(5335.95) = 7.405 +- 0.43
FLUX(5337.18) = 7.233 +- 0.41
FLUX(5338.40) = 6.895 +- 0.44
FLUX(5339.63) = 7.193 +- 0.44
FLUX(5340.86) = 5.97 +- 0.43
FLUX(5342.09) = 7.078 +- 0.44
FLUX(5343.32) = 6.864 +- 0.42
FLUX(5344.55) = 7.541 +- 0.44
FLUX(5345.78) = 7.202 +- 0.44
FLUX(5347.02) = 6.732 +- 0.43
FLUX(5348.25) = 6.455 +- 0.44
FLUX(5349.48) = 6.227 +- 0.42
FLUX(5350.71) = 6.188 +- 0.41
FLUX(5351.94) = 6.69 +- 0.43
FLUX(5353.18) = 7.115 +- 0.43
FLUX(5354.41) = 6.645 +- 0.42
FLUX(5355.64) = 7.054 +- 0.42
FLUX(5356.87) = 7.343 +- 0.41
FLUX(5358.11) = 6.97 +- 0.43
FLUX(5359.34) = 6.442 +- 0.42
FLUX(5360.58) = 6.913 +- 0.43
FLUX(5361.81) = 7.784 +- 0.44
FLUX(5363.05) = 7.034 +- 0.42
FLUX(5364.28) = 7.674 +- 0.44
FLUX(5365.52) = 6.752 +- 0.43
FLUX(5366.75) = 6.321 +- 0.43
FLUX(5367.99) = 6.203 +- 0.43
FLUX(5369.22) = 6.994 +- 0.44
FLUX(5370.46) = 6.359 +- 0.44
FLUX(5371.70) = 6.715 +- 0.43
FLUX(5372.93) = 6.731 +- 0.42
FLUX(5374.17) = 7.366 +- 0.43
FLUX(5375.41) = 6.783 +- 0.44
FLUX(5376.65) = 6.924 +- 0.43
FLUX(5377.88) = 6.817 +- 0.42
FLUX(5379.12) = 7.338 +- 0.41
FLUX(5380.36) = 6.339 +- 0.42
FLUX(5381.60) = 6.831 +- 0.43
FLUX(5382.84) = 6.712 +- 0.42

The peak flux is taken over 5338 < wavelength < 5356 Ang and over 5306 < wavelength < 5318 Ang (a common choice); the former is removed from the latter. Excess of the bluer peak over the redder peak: -0.13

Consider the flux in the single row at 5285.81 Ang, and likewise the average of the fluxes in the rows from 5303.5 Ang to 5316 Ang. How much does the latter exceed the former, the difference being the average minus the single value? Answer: 1.0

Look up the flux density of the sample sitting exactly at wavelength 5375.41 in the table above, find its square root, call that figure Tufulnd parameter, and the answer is 2.60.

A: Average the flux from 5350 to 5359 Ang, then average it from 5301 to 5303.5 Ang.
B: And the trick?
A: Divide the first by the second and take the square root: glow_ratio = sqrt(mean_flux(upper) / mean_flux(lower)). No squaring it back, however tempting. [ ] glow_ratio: 1.01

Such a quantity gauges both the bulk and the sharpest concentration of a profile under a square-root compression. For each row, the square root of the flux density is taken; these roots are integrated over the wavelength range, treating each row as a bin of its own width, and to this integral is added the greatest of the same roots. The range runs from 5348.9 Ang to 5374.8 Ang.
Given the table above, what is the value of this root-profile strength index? 70.5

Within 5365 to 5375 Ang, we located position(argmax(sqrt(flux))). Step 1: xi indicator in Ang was 5374.17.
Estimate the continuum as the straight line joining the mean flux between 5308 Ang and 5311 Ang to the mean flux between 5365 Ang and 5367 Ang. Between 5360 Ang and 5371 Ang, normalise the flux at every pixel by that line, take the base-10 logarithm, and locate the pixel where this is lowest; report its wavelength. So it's 5367.99 Ang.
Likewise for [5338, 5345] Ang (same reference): 5340.86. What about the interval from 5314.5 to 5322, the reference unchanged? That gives 5316.32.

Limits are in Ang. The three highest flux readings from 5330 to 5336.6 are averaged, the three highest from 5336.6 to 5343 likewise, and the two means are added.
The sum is 14.4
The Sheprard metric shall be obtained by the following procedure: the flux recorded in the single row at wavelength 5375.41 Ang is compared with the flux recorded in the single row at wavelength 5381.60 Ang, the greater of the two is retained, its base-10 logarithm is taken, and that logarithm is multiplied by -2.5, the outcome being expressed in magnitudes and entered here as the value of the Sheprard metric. -2.09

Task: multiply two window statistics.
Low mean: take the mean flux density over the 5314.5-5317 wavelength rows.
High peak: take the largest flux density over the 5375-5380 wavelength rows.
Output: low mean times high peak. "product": 50.1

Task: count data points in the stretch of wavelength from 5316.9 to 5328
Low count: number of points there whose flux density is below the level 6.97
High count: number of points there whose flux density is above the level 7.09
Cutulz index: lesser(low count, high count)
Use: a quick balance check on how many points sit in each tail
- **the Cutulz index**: 3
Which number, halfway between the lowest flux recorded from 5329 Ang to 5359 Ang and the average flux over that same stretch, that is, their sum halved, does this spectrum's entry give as 6.42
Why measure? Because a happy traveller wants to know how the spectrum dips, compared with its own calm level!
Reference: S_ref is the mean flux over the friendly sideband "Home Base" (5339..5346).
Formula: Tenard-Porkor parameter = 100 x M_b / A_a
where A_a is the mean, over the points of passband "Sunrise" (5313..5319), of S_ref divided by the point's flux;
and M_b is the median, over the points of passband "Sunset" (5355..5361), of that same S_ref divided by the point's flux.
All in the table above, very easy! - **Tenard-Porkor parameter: 98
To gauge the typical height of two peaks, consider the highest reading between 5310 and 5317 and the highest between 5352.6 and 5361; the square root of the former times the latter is 7.37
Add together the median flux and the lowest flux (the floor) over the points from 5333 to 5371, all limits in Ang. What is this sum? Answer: 12.9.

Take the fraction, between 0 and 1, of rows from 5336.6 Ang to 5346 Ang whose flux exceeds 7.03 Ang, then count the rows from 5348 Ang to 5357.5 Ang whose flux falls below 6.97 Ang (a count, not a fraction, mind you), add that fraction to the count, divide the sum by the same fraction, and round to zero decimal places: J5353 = 9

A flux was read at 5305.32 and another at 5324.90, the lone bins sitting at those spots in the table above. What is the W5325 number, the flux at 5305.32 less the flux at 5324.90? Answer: 0.2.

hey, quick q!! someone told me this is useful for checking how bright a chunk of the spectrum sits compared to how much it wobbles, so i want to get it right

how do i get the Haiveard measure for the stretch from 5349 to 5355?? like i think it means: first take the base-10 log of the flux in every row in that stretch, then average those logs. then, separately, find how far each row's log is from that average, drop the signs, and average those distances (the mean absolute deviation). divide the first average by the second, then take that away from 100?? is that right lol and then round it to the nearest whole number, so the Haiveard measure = 58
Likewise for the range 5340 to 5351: 71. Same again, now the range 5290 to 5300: 25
